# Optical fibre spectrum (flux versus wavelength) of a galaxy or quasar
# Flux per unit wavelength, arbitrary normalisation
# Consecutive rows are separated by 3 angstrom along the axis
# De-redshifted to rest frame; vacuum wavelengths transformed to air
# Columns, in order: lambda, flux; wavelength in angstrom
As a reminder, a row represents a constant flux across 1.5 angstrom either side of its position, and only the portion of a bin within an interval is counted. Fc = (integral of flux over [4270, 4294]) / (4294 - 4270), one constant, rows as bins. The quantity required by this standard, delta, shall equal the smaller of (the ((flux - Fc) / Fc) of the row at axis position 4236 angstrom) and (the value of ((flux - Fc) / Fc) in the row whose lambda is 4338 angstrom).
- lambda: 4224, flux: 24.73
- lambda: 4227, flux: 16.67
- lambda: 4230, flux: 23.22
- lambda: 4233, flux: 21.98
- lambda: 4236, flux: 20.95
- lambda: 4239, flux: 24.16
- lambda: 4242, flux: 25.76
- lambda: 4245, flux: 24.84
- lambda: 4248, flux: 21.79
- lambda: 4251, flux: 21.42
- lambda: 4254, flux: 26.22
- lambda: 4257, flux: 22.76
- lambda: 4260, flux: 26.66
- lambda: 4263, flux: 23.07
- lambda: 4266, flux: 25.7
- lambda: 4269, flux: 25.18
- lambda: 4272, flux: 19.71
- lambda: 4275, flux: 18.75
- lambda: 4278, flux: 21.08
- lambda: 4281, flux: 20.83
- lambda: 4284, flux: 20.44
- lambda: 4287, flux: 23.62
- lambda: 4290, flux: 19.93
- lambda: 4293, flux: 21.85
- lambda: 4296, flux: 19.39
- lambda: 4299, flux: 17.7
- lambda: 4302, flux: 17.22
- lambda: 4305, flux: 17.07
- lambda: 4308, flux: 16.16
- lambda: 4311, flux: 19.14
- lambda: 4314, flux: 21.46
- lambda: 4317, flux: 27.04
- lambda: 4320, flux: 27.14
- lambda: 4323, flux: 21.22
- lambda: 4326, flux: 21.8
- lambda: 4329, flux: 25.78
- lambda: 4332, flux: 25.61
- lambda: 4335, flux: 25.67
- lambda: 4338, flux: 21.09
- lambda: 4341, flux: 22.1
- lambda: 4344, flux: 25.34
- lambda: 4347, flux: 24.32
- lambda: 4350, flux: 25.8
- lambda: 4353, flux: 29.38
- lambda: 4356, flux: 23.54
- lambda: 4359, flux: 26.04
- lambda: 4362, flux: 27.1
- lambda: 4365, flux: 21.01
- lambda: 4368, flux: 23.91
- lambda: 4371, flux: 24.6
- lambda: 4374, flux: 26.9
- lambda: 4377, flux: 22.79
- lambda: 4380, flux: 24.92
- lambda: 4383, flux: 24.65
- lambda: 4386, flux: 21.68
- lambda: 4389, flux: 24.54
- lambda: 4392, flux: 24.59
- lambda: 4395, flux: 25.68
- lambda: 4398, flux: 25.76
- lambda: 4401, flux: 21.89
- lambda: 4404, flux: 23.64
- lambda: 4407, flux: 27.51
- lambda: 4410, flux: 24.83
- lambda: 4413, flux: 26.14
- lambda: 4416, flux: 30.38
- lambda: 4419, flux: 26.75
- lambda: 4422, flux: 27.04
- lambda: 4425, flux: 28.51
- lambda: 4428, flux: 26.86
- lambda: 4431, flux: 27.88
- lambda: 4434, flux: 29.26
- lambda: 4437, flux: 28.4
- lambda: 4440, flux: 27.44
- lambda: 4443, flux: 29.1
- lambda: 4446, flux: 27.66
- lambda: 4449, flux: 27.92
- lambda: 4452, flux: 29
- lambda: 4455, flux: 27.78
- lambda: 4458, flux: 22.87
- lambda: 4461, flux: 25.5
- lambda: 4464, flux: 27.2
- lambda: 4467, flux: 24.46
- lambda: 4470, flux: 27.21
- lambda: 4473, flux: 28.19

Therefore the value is 0.01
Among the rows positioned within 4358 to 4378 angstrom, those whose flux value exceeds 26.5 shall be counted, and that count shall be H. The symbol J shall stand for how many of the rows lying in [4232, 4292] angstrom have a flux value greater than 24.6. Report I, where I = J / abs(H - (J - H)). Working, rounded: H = 2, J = 6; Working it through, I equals 3.0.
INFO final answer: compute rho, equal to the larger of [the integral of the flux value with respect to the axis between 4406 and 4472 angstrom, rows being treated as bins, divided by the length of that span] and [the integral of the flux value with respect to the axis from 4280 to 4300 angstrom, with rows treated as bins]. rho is 412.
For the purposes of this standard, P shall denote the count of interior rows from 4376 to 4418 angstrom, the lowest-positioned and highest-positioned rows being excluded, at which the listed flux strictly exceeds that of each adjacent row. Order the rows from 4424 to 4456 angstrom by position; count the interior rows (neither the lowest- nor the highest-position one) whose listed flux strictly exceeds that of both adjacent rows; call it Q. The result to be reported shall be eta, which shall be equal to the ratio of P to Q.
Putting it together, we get 1.00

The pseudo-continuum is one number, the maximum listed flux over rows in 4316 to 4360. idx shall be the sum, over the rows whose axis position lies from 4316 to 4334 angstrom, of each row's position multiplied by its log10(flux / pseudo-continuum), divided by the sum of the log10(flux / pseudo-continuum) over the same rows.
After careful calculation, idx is 4325.1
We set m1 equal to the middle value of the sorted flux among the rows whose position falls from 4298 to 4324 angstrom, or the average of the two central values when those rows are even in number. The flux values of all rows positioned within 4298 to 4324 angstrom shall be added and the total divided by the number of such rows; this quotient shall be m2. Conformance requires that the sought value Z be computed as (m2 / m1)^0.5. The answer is 1.03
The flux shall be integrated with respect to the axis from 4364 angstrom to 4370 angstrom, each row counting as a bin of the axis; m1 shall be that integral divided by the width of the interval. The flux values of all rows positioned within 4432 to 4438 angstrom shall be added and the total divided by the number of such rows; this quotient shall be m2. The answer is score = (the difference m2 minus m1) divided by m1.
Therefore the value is 0.27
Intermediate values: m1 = 22.8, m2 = 28.8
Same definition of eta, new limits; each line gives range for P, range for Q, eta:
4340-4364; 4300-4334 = 1.00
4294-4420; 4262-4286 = 5.50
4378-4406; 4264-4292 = 0.50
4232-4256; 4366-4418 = 0.25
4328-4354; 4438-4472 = 0.67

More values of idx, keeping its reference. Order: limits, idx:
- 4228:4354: 4290.0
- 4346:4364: 4353.8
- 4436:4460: 4451.5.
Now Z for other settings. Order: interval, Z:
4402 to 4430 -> 1.00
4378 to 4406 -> 0.99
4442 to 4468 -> 0.98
